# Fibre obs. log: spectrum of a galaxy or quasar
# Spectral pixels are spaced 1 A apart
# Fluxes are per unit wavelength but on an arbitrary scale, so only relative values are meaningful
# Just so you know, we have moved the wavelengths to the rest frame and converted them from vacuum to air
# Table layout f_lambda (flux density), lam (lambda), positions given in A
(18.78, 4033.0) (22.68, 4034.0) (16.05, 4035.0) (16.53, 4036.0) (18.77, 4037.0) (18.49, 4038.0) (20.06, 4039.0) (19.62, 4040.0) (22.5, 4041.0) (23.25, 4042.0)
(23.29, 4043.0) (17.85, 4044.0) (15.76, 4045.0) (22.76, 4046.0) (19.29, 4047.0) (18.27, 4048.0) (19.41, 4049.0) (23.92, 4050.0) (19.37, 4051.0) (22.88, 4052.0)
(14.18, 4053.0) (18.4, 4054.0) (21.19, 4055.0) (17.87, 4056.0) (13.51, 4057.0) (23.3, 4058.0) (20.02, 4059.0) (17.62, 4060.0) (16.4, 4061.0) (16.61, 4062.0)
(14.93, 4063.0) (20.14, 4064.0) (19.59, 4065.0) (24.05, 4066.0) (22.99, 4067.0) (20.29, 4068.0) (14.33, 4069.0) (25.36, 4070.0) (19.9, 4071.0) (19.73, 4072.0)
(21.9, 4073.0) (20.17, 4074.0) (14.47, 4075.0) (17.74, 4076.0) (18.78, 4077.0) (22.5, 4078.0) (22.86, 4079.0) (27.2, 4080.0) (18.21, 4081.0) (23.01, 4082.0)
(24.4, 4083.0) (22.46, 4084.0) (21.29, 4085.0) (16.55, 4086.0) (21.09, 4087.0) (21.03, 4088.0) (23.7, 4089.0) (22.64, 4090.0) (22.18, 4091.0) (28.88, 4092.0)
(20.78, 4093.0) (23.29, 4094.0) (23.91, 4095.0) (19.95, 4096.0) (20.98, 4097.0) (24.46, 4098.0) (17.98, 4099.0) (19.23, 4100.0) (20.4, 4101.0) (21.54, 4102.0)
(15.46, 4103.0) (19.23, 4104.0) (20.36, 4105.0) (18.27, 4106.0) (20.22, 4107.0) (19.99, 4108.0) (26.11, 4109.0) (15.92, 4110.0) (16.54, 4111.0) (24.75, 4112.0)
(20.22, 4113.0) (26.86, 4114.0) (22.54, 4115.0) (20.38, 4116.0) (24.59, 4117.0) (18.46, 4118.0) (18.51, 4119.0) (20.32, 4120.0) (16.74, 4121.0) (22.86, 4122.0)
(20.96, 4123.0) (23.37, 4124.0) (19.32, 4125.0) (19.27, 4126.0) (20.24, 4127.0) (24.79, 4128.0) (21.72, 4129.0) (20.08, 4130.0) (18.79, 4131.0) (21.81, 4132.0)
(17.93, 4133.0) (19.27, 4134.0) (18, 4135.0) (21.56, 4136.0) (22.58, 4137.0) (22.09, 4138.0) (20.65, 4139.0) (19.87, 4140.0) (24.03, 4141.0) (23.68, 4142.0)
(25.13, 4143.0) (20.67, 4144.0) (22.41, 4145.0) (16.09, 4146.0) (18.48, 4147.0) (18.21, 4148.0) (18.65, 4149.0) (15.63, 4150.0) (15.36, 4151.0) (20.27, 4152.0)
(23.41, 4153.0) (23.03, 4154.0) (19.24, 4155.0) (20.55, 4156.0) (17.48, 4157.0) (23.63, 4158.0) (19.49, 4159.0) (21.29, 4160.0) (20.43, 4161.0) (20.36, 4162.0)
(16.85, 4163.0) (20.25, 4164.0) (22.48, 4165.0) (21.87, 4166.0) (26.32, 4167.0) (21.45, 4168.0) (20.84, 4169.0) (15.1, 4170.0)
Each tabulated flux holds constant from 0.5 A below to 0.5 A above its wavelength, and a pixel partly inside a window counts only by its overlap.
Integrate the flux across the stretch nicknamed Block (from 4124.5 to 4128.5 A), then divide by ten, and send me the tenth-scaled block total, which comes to 8.4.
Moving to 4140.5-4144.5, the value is 9.4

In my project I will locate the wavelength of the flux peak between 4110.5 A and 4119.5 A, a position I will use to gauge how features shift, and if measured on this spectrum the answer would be 4114.0 A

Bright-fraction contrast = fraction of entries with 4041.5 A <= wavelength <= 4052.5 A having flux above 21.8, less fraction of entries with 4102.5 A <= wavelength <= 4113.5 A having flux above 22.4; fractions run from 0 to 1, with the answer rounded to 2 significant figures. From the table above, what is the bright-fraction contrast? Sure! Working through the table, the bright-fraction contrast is 0.27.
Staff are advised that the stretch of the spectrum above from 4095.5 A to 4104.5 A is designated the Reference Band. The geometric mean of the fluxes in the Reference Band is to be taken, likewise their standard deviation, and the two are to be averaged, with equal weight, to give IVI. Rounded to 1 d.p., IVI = 11.1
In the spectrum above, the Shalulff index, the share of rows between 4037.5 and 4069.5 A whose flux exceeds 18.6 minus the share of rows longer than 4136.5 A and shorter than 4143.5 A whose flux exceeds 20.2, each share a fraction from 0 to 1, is -0.26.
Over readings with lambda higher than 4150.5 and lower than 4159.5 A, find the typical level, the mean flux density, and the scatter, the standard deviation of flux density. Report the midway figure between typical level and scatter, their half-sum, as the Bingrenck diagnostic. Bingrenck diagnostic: 11.5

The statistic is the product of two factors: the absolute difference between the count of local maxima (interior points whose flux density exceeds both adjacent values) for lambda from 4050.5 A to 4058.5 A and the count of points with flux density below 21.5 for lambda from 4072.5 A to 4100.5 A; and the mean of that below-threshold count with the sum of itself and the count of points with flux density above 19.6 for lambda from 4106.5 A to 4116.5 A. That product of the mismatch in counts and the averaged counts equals 216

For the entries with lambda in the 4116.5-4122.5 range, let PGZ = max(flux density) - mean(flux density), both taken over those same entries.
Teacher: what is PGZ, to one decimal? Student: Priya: 4.3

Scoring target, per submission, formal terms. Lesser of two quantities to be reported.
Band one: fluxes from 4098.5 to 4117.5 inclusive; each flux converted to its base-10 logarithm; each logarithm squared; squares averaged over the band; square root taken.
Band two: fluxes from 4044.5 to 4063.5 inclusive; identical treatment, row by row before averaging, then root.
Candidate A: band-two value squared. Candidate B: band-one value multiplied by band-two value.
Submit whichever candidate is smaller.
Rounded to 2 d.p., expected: 1.61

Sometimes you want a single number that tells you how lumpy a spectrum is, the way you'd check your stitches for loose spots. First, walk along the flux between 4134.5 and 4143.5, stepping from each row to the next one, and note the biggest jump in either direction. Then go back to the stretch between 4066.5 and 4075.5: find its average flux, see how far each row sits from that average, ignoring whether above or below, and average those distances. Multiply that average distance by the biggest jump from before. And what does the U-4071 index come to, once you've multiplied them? 10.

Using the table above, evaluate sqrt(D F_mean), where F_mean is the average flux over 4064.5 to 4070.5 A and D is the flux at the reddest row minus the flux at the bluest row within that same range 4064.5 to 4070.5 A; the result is 11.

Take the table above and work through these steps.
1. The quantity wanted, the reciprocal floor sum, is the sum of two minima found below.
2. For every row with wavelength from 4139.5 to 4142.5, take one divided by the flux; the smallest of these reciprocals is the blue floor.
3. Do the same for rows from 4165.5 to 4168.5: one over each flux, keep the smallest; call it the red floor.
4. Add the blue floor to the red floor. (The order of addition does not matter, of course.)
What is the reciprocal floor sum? 0.0796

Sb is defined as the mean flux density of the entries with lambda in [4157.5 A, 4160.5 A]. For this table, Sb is 21.5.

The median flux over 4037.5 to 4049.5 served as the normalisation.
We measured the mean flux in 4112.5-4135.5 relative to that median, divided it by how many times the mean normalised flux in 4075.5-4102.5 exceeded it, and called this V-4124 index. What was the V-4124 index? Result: 1.01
